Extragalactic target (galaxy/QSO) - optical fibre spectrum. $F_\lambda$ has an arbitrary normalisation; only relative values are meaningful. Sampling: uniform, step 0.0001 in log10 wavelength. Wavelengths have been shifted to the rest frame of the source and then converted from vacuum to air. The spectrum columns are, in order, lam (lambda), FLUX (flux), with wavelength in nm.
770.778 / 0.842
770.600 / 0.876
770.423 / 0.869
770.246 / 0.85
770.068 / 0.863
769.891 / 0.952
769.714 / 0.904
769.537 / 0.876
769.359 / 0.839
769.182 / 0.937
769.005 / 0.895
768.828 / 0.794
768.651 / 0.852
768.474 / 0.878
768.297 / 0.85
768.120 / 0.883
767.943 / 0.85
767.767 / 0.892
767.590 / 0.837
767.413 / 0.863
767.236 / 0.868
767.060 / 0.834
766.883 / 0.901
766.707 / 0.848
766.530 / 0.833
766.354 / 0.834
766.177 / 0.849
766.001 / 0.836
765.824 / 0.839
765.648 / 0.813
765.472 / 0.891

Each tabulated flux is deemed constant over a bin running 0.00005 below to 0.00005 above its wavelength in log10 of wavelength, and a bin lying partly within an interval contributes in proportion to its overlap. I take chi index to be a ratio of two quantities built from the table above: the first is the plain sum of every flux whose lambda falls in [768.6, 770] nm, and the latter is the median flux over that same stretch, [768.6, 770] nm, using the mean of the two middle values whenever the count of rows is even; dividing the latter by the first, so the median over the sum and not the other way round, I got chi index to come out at 0.126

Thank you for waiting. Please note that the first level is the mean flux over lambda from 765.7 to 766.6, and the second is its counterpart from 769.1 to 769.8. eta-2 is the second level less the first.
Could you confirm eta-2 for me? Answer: 0.051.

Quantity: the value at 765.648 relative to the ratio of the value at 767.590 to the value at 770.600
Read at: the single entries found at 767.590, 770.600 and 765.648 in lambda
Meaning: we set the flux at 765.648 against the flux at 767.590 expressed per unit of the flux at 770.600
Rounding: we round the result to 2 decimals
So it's 0.85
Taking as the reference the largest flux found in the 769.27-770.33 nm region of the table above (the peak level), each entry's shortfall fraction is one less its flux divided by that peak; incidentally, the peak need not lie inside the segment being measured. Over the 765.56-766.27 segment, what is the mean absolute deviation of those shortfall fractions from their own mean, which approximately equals 0.011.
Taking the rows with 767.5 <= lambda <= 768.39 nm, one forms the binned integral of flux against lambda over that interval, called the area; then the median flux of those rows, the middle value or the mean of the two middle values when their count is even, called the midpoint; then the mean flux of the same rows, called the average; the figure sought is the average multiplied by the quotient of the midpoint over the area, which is 0.96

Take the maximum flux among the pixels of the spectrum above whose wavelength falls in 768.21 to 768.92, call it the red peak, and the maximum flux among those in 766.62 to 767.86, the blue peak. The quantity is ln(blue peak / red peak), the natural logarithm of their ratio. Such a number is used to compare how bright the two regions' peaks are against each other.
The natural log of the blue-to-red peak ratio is 0.026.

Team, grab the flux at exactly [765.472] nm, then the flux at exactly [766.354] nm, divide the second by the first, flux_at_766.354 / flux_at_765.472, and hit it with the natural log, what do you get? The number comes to -0.07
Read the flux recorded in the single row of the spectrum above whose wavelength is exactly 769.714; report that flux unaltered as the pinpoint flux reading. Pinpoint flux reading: 0.904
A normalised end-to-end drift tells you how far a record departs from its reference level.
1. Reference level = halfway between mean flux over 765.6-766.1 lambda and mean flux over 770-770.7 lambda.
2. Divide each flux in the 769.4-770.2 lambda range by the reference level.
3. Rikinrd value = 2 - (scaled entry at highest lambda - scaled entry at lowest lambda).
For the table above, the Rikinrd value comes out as 2.02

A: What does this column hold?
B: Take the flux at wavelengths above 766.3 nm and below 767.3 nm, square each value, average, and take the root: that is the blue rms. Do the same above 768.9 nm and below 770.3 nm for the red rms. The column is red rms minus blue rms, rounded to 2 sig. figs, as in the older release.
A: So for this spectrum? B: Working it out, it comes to 0.037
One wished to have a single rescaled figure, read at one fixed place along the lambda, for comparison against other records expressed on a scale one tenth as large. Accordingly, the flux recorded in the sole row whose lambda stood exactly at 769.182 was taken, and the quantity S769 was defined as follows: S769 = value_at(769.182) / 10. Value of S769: 0.094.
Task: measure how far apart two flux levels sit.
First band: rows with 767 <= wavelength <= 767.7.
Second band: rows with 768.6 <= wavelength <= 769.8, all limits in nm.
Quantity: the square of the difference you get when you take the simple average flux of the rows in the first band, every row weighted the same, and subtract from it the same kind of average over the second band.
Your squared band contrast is 0.0004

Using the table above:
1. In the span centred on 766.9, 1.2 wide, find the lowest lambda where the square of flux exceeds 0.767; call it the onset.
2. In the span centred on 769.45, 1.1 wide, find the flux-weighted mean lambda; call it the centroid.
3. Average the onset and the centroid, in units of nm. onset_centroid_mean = 768.17 nm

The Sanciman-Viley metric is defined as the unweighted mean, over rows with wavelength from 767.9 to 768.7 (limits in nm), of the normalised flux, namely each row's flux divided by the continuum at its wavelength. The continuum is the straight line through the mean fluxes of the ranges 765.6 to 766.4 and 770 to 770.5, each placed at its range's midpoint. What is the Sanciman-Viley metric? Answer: 1.02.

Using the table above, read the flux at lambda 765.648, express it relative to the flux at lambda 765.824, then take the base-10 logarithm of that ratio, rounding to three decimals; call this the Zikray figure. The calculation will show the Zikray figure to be -0.014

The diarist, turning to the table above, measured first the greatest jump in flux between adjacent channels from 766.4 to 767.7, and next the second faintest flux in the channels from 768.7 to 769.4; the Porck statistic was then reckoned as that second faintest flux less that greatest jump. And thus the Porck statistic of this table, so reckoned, 0.772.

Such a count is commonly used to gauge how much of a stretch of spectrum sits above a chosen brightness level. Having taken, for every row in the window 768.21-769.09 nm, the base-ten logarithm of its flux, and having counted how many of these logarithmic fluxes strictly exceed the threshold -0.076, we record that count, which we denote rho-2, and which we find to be 4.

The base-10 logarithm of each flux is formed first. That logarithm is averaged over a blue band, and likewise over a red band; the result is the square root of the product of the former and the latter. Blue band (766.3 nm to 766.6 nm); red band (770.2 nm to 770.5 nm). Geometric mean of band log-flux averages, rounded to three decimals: 0.072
